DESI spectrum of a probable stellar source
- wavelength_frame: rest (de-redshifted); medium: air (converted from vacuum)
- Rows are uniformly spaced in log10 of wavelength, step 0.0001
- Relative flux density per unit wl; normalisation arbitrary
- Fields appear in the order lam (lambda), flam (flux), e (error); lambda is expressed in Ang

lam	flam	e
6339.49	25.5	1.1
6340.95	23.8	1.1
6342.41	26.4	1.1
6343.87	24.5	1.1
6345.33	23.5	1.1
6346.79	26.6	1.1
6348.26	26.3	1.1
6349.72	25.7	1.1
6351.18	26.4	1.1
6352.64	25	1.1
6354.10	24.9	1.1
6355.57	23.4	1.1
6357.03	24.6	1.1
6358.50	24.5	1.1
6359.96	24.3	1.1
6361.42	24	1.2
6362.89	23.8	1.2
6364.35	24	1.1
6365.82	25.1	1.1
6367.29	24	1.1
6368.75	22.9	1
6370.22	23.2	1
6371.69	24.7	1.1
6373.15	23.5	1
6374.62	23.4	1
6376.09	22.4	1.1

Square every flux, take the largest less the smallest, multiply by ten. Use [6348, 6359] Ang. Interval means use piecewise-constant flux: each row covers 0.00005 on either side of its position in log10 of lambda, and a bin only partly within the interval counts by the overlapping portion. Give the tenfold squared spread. 1494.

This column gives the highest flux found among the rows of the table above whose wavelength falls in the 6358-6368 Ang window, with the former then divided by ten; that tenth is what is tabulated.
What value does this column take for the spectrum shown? 2.51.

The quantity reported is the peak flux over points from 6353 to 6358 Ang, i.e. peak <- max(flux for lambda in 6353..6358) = 24.9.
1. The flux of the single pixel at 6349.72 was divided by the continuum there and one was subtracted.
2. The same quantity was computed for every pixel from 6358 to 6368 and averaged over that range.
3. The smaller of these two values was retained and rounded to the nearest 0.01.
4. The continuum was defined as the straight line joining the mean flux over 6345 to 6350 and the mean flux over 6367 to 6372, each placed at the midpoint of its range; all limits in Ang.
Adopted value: 0.00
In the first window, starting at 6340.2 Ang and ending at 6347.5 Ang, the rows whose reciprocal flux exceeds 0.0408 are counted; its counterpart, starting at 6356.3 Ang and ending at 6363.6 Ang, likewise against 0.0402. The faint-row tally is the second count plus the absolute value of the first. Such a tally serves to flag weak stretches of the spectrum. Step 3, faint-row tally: 8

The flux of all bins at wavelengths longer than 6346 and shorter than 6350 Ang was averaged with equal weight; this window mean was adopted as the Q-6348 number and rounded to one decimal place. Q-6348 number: 26.2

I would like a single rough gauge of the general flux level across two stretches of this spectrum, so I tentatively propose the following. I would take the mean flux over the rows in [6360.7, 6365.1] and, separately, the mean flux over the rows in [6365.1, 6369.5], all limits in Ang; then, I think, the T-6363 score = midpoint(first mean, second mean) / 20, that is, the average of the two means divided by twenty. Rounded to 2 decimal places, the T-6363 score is 1.20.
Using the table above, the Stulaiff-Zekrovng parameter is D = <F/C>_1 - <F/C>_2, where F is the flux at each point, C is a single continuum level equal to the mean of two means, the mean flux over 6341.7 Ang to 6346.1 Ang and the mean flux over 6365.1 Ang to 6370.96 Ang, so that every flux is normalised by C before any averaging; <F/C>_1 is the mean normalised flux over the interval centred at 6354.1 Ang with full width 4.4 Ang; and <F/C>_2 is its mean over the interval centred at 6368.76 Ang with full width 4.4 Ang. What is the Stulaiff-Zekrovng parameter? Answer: 0.044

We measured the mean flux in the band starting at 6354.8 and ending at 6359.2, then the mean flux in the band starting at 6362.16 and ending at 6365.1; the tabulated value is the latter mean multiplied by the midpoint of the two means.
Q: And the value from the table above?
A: 574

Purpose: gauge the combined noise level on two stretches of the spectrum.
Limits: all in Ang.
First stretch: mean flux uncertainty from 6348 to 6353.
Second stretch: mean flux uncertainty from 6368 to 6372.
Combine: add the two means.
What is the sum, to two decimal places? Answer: 2.13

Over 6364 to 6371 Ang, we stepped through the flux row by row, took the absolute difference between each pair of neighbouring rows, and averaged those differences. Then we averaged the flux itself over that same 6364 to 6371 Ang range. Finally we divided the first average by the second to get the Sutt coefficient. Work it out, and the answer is 0.038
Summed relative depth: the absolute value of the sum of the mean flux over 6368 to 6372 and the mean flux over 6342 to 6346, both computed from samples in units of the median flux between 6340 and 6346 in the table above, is 2.00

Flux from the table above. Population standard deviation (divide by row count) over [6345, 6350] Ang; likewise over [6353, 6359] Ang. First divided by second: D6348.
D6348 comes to 2.1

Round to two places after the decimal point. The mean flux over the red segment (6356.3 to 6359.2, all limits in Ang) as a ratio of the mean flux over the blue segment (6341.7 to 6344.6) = 0.96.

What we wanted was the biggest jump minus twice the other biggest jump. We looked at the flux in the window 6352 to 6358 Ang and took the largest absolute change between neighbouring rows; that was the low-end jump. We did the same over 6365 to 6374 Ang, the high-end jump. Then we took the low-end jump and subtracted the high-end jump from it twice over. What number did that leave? -1.5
